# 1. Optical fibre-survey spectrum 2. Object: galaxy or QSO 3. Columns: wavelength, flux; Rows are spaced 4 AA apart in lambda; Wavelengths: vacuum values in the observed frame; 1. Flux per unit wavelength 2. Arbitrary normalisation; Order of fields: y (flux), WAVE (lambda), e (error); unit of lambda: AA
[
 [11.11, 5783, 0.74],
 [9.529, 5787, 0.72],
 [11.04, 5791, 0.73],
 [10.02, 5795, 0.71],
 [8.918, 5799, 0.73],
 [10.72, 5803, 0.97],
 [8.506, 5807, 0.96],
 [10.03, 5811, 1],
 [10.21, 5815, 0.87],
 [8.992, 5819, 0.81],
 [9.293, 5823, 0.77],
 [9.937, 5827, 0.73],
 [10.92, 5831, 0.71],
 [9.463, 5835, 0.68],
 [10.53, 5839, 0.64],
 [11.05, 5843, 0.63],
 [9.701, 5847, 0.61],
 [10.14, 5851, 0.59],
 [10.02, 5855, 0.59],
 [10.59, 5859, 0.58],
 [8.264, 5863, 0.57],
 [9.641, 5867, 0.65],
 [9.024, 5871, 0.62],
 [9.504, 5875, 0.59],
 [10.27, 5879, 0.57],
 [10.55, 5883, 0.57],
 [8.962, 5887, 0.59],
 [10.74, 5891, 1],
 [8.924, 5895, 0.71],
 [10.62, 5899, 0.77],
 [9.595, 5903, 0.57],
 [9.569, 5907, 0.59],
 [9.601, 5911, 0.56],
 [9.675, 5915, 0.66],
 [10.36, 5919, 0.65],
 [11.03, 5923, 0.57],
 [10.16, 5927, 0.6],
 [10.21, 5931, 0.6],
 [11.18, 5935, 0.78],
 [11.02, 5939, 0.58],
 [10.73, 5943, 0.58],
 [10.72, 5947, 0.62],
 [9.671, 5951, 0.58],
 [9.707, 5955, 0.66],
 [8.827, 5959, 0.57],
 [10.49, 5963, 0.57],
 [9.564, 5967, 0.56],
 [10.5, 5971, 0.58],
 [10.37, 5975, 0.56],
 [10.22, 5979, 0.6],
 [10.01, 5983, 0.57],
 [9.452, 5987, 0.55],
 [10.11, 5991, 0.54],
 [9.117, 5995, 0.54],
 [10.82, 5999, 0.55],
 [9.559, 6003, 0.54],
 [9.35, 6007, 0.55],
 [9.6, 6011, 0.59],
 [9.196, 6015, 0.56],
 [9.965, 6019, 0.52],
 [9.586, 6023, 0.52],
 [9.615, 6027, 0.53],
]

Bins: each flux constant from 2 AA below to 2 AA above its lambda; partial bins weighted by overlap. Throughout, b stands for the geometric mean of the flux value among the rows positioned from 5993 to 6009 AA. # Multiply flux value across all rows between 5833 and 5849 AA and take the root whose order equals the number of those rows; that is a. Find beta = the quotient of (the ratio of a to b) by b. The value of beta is 0.108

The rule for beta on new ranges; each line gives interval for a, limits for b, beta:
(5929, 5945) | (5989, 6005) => 0.110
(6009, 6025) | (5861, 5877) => 0.116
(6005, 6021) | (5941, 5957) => 0.092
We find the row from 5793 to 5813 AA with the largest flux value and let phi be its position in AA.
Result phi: 5803 AA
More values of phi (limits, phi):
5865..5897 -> 5891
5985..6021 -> 5999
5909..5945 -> 5935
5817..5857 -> 5843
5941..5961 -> 5943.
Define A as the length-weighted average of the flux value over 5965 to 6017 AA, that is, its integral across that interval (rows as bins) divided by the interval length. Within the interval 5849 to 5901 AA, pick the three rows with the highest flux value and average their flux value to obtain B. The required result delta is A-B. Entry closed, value -0.81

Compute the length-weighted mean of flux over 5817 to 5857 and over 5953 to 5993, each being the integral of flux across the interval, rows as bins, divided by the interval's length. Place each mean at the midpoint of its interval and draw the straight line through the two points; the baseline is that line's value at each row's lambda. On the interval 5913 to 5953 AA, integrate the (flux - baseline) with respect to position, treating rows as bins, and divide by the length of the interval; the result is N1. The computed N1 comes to 0.5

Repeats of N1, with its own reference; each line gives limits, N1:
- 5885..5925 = -0.1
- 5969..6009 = 0.0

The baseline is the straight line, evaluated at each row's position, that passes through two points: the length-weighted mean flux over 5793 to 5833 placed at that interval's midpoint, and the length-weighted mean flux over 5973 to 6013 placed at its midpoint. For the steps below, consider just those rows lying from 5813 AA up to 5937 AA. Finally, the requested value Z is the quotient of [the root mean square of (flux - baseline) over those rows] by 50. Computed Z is 0.015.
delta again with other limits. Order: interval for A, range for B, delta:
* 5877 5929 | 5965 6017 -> -0.56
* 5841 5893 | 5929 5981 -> -1.10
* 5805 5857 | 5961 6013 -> -0.70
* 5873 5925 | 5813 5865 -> -0.90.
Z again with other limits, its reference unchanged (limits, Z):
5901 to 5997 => 0.013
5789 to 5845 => 0.017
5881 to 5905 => 0.016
